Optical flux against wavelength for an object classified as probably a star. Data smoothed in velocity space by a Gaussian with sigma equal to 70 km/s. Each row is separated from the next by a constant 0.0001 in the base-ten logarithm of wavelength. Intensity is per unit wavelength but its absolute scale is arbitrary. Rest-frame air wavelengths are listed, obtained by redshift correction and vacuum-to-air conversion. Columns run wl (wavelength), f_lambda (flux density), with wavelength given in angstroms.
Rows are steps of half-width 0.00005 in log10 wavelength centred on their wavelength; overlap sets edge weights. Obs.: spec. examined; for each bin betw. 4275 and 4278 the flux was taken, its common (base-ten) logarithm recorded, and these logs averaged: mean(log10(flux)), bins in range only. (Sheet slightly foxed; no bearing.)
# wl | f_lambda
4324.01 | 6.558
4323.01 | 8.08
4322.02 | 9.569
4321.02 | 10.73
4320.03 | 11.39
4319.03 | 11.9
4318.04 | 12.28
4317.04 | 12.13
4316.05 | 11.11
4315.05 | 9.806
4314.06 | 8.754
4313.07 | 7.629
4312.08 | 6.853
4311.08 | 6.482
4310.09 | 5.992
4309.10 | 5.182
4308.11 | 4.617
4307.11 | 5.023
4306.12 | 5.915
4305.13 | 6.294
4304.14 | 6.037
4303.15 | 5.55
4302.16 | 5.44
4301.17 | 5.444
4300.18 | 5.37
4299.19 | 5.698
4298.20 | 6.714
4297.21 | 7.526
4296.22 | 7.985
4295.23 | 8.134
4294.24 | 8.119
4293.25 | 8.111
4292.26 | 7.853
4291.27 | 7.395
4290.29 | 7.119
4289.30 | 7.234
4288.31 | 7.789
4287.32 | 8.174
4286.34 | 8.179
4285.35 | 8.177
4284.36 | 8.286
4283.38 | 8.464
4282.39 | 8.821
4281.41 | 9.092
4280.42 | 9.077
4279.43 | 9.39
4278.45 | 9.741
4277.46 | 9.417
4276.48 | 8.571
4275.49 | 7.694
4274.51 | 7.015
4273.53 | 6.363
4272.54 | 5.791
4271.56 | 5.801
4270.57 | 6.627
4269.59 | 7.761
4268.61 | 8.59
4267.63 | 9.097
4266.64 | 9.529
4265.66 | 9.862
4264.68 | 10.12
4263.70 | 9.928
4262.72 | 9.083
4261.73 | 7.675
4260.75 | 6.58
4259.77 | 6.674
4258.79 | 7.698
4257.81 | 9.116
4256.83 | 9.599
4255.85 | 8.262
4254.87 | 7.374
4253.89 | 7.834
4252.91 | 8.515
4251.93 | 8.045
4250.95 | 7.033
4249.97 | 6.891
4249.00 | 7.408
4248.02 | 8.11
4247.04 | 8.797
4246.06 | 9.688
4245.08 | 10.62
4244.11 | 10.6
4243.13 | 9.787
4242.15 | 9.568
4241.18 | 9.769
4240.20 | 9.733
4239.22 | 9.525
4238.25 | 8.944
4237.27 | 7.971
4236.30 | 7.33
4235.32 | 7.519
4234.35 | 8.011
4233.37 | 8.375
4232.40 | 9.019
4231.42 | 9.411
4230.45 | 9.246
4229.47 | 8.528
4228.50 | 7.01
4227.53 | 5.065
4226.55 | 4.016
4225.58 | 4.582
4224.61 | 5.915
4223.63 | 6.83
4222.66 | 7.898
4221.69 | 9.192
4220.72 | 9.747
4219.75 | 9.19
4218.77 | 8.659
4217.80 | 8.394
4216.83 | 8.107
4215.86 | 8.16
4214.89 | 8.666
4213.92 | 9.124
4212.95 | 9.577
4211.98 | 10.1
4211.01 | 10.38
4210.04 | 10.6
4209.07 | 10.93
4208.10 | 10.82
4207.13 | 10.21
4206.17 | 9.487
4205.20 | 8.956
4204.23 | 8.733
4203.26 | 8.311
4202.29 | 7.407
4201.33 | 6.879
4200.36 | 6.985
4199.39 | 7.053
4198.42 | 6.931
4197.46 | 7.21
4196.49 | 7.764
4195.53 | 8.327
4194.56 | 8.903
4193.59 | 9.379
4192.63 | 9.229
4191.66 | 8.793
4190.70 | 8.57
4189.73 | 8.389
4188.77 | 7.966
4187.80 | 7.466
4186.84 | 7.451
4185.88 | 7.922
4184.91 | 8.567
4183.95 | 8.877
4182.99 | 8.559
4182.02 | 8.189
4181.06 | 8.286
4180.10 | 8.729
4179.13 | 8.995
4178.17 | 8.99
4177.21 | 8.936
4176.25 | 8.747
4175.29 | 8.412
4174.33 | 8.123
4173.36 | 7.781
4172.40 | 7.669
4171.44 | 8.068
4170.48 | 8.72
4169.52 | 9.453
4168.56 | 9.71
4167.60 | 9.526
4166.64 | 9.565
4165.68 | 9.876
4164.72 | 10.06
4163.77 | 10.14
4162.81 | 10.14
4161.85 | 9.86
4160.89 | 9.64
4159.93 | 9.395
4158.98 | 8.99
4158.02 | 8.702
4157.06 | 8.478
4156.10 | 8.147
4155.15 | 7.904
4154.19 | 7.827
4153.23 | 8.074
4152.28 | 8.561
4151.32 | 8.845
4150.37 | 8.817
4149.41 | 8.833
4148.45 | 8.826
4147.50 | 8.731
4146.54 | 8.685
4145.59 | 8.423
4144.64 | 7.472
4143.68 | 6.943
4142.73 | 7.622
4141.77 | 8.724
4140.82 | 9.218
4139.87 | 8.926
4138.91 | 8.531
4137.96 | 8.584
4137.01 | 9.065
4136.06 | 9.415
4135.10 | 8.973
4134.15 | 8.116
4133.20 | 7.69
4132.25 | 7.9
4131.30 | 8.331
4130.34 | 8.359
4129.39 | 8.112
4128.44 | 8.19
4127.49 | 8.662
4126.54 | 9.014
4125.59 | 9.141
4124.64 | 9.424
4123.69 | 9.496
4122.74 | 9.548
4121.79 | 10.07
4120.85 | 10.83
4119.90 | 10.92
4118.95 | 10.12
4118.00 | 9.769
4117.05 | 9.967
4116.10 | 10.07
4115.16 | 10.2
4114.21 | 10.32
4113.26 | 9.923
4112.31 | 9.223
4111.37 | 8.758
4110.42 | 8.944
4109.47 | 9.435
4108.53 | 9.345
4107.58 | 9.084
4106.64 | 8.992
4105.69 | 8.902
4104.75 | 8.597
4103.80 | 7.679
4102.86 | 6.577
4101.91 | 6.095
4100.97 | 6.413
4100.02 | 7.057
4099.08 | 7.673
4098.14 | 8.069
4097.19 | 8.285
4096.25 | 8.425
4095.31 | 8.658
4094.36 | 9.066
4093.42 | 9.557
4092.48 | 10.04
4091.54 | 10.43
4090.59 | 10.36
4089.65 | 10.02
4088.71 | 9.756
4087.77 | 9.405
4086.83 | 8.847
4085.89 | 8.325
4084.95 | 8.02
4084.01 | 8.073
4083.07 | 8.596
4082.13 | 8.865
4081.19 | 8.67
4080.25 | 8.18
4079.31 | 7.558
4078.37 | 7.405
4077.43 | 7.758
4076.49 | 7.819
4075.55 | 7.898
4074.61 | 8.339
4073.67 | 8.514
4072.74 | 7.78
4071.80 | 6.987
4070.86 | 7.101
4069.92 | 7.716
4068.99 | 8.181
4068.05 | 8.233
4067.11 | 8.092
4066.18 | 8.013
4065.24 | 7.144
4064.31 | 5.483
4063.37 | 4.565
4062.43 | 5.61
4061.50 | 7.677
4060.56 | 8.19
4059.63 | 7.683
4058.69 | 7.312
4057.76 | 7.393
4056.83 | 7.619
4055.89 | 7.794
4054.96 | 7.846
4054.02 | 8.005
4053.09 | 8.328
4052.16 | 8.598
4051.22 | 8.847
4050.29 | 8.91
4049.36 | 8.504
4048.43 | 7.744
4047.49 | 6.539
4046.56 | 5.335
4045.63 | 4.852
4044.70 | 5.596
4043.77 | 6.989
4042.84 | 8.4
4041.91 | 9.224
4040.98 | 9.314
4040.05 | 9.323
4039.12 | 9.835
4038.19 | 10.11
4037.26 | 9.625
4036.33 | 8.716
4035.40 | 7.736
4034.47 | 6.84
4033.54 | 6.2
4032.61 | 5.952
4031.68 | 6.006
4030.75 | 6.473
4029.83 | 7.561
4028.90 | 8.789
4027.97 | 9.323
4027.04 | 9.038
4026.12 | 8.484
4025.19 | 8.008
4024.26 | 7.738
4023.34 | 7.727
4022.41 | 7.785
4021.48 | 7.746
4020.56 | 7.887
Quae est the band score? 0.93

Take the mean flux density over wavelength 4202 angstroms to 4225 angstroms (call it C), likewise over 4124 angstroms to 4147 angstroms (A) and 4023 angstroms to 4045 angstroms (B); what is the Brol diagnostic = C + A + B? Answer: 25.5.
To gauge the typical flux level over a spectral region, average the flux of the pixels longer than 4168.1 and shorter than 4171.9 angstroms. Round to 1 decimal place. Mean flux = 9.0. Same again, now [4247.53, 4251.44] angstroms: 7.4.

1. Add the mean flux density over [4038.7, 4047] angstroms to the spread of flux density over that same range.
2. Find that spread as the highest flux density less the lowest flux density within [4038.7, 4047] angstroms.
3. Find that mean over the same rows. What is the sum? 12.6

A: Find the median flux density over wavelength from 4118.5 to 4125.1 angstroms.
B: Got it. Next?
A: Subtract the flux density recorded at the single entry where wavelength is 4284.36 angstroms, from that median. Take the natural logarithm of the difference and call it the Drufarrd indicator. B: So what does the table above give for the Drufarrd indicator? 0.6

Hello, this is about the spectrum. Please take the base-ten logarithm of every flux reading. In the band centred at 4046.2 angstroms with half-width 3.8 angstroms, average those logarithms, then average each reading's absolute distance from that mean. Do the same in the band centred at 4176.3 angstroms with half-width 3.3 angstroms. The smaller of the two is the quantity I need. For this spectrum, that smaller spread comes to 0.020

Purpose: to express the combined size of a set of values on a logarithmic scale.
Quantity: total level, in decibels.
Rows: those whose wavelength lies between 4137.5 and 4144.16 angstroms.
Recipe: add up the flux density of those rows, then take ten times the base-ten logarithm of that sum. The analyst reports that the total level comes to 18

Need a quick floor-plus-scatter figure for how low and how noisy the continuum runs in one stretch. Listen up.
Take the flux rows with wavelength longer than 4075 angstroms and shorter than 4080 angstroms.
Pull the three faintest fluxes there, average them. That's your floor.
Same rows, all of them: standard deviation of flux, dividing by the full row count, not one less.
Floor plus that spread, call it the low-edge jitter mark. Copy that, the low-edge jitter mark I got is 7.8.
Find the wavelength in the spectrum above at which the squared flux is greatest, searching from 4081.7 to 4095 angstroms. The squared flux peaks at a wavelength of 4091.54 angstroms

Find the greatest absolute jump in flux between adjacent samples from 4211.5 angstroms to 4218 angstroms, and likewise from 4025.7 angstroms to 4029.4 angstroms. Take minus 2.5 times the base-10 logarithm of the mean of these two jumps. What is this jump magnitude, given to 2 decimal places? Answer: 0.67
